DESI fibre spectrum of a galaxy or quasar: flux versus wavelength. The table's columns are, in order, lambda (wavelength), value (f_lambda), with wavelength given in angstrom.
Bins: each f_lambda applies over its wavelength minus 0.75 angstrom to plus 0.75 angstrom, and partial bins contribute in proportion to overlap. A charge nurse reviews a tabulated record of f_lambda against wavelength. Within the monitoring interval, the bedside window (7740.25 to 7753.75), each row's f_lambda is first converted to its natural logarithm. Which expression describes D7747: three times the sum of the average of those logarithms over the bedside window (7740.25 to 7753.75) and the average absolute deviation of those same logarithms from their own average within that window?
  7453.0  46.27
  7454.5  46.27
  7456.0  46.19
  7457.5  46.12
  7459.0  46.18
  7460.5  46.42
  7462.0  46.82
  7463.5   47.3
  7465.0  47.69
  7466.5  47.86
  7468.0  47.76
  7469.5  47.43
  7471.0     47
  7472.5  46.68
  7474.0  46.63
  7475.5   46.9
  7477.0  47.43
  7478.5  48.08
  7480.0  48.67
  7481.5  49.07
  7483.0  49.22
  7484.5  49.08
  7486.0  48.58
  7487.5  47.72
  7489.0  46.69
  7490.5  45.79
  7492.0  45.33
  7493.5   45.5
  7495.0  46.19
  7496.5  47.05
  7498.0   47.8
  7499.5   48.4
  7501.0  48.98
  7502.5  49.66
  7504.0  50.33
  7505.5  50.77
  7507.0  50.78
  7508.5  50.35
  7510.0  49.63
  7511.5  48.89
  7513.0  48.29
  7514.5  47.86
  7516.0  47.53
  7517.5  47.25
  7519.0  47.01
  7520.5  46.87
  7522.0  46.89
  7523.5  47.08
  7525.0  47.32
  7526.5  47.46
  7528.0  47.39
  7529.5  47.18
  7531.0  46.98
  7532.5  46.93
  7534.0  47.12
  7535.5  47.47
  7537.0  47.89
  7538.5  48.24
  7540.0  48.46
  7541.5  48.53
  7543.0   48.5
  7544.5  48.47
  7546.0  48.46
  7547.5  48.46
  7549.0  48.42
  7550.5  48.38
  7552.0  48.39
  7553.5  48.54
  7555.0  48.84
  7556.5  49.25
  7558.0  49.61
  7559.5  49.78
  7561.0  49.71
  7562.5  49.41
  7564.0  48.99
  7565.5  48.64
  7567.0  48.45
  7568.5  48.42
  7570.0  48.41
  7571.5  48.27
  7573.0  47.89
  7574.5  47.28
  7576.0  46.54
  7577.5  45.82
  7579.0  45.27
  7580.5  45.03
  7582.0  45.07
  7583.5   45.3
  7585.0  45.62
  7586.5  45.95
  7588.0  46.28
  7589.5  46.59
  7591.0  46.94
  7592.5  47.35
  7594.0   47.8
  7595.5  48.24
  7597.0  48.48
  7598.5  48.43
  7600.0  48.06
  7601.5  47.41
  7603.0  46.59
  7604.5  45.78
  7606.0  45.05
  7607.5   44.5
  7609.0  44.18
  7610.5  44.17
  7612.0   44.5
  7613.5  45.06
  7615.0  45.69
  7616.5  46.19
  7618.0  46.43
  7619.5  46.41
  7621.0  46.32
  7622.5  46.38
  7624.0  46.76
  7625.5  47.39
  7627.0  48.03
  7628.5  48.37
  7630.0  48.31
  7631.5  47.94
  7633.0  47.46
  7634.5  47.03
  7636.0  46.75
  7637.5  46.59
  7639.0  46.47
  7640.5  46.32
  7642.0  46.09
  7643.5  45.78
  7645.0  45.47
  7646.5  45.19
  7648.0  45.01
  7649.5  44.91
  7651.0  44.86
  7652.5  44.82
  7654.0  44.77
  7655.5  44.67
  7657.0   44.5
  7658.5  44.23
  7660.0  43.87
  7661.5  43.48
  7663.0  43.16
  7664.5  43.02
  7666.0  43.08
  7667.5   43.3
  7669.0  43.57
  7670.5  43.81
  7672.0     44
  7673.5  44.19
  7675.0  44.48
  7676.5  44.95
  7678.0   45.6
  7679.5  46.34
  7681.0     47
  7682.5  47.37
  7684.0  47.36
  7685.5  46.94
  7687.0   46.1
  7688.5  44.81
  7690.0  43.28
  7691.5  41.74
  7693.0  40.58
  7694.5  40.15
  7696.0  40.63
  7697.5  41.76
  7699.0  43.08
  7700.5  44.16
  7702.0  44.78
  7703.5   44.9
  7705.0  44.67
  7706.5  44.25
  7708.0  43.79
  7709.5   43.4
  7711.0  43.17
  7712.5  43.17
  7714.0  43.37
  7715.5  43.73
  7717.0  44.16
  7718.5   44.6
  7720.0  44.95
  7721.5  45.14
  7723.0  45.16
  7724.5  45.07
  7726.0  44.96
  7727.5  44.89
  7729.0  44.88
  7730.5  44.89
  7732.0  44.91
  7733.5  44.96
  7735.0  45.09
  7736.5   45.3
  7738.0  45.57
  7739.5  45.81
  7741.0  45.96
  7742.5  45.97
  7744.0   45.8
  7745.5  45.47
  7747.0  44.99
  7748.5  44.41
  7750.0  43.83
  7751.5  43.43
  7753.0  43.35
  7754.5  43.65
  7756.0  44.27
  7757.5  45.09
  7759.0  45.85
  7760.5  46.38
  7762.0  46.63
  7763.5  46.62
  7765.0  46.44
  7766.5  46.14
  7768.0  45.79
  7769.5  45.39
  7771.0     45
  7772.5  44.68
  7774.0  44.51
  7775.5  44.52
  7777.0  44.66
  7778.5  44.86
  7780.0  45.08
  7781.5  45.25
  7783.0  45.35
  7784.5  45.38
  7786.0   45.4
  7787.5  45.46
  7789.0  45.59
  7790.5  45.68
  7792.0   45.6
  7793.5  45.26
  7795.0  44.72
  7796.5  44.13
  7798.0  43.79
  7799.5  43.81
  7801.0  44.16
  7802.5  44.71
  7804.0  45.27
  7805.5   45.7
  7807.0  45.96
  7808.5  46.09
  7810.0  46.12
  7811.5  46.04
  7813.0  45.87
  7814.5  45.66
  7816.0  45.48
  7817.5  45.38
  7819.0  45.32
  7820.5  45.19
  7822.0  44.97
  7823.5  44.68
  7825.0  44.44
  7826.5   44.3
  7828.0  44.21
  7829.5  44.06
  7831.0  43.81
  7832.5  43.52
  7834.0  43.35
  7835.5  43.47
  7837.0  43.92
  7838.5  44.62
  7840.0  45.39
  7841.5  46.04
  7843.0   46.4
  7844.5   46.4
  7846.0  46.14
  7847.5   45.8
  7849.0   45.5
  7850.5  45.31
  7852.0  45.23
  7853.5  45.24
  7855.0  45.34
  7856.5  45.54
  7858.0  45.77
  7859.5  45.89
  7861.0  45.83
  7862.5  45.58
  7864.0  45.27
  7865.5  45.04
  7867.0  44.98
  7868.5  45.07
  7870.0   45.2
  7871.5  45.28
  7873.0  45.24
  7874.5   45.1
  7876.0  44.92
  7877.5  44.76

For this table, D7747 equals 11.5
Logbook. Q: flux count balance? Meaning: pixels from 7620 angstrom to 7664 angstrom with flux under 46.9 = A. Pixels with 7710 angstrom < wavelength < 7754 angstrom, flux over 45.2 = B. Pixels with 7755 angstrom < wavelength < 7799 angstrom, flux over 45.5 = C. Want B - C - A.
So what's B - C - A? -25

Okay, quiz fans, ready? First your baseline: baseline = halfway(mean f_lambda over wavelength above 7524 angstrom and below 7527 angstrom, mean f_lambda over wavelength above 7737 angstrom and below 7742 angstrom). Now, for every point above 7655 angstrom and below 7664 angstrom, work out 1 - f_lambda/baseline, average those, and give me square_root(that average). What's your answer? 0.24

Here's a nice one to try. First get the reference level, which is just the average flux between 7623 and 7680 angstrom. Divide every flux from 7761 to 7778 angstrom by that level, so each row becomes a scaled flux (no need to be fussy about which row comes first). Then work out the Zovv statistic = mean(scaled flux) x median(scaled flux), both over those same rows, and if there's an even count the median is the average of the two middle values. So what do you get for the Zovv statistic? 1.00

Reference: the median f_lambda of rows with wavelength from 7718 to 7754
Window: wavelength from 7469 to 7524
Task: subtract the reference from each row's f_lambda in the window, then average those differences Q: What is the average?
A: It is 3.0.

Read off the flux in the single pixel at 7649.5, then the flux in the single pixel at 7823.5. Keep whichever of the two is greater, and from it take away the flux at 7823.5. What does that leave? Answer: 0.23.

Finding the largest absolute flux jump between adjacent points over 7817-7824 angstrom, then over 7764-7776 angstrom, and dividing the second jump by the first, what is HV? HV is 1.4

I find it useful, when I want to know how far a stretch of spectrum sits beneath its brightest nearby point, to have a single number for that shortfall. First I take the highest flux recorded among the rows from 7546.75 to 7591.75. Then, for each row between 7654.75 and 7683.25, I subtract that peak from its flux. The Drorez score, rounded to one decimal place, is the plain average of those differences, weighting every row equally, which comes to -5.3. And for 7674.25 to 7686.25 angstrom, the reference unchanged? -3.5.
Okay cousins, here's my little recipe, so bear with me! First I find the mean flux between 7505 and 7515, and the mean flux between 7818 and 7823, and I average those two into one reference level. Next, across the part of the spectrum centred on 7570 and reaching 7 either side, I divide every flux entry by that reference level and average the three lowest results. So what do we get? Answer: 1.00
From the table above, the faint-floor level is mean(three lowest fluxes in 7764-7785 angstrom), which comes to 44.6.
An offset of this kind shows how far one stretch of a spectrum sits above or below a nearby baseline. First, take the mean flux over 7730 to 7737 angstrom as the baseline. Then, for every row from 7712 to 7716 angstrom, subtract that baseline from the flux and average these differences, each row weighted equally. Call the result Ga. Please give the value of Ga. -1.6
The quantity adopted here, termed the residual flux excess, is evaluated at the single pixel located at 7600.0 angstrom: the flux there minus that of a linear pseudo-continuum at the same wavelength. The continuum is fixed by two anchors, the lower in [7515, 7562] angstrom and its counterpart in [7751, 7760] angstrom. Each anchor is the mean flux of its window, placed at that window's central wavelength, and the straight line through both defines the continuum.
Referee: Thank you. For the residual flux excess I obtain 1.1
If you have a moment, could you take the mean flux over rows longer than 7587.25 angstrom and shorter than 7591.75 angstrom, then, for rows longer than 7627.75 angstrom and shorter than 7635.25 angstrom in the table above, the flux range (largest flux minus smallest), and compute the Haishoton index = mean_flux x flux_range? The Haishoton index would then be 62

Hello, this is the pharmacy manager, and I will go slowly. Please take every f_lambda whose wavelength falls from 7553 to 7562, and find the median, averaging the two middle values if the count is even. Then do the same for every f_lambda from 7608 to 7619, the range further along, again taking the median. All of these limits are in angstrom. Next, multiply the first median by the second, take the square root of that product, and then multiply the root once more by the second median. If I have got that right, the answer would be 2127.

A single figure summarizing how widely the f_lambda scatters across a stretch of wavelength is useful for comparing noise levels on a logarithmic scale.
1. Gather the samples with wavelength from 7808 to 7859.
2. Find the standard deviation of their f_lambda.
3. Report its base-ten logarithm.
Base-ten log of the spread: -0.06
